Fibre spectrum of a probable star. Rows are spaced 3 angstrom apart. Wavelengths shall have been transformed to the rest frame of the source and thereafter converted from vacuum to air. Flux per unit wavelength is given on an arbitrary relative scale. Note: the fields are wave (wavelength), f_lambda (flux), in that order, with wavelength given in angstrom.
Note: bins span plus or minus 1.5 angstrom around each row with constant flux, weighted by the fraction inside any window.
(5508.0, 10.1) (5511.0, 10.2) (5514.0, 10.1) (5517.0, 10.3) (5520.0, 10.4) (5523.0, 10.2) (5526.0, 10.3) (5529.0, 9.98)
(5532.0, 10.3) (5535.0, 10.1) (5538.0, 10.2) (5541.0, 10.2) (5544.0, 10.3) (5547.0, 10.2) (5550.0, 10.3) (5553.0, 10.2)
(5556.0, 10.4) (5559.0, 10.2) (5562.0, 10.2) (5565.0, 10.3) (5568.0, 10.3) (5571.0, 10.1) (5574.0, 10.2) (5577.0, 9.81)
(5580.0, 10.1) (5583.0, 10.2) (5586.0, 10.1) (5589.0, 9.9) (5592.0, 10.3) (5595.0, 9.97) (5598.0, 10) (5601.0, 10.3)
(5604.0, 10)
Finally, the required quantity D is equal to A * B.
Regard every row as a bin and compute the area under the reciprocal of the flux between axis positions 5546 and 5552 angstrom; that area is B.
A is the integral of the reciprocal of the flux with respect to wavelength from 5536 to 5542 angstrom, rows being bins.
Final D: 0.345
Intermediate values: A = 0.589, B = 0.585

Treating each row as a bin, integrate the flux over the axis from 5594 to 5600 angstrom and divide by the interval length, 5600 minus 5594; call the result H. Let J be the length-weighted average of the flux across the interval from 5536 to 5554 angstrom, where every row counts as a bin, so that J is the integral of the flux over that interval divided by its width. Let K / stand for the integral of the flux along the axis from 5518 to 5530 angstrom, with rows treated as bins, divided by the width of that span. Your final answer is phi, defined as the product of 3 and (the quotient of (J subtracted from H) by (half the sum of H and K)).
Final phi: -0.065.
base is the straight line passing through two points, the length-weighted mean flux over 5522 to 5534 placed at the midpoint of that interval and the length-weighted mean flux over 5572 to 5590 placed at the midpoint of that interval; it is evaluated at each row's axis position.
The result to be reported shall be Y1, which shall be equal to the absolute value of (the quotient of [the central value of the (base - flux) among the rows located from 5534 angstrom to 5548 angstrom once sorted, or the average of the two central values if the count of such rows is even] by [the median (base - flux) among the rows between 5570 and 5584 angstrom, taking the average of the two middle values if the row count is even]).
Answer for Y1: 1.04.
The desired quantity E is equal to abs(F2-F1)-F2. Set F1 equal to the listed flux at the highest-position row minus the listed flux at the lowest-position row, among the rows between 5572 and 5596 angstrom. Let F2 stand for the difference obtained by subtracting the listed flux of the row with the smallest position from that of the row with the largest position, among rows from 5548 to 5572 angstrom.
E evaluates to 0.230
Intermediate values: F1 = -0.23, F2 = -0.20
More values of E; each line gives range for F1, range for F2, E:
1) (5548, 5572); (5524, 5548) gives 0.200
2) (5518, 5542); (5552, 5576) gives 0.200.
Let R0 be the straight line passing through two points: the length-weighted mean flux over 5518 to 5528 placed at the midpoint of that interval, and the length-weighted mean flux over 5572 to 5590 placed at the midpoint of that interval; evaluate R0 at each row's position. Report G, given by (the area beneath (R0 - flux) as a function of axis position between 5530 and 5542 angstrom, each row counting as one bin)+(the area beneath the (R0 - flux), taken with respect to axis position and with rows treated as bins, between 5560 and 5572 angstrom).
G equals -0.9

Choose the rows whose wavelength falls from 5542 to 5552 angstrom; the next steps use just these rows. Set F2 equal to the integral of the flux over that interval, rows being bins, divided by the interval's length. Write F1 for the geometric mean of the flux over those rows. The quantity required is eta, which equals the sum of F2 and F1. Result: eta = 20.53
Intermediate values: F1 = 10.3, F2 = 10.3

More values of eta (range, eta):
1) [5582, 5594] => 20.24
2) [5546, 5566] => 20.51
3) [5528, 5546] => 20.37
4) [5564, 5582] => 20.27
